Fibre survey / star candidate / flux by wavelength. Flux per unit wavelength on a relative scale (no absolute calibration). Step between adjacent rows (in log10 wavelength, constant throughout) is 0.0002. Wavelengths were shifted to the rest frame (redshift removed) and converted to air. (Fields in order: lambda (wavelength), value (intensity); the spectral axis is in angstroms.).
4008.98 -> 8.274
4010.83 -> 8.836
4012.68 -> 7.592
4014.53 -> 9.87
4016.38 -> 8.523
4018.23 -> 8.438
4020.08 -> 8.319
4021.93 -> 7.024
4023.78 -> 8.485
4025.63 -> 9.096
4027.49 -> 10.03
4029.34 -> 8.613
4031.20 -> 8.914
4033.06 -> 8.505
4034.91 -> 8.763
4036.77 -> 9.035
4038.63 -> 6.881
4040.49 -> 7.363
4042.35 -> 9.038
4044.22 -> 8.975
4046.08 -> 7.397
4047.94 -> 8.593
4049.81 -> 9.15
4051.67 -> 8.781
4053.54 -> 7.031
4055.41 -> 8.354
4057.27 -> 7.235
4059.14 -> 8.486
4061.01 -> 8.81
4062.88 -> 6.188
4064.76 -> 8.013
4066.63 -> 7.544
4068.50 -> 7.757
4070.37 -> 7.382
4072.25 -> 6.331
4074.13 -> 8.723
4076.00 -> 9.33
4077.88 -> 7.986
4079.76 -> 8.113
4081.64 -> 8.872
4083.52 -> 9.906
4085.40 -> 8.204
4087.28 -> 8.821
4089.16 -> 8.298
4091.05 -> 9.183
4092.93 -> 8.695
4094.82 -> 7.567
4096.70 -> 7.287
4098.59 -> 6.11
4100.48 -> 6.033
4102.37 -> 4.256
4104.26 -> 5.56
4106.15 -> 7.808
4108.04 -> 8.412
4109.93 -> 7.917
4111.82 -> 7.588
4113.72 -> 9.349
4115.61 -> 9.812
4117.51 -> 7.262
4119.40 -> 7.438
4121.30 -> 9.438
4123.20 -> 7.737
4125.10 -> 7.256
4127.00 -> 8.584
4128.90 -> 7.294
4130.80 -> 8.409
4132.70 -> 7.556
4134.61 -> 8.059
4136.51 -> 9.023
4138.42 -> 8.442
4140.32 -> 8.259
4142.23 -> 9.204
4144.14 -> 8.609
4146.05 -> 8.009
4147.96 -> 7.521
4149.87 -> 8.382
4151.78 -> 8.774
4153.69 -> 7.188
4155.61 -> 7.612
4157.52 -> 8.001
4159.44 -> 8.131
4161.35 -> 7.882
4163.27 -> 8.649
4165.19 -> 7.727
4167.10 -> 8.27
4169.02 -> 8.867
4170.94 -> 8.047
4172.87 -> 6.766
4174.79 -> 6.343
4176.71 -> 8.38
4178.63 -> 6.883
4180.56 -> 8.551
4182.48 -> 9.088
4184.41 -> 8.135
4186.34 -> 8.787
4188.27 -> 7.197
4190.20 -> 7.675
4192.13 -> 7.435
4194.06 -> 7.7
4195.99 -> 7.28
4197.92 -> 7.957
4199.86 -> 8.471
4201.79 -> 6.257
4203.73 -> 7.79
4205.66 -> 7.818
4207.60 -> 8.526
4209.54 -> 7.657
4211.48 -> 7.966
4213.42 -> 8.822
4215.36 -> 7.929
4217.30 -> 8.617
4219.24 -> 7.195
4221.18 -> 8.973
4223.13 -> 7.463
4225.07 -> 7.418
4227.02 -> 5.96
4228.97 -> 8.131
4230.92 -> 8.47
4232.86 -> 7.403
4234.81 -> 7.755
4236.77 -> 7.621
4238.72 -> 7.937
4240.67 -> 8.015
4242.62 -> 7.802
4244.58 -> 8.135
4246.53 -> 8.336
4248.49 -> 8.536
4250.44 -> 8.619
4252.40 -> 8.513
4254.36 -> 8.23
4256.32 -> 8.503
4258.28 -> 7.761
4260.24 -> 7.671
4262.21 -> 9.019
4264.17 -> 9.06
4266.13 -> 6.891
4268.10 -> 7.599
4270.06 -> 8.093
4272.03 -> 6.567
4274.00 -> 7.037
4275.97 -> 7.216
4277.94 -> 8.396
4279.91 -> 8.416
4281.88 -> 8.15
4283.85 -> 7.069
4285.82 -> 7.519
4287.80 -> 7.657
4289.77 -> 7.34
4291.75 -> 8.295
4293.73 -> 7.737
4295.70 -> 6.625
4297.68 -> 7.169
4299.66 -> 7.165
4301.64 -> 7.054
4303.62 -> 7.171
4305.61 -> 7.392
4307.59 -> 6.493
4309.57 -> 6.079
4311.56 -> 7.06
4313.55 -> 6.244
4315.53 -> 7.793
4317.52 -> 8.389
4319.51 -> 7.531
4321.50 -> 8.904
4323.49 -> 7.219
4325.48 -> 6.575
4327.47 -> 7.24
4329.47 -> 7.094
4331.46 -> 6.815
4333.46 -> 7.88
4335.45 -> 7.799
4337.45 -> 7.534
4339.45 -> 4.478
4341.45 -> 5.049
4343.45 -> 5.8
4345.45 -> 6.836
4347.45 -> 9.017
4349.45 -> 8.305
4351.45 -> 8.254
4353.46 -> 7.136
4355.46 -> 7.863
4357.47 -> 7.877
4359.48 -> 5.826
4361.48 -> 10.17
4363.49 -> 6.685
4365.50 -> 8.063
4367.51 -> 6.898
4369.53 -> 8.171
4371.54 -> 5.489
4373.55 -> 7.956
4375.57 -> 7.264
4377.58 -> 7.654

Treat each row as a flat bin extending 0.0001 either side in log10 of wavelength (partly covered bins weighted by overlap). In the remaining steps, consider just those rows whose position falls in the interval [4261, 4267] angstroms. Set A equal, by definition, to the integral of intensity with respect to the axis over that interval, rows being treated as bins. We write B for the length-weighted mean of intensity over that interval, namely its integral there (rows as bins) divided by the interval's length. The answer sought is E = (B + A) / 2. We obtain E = 29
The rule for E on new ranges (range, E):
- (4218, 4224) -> 28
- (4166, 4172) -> 29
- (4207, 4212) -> 24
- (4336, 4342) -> 21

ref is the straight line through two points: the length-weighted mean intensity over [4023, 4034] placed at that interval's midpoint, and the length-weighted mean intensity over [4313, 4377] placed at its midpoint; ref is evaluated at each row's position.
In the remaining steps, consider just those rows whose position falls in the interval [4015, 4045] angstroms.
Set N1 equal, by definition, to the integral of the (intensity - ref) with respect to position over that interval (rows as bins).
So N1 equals -13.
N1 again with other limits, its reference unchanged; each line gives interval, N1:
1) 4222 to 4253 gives 0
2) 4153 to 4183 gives -10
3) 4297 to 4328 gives -9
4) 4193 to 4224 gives -4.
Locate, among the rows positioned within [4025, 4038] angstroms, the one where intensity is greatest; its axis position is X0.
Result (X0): 4027.49 angstroms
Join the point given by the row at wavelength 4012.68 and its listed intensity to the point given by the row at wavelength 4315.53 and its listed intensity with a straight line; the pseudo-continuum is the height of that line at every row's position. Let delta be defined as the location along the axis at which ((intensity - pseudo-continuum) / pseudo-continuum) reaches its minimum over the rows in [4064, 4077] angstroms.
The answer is 4072.25 angstroms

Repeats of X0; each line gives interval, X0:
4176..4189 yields 4182.48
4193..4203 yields 4199.86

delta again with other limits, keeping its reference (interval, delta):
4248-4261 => 4260.24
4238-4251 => 4242.62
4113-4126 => 4125.10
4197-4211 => 4201.79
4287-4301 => 4295.70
